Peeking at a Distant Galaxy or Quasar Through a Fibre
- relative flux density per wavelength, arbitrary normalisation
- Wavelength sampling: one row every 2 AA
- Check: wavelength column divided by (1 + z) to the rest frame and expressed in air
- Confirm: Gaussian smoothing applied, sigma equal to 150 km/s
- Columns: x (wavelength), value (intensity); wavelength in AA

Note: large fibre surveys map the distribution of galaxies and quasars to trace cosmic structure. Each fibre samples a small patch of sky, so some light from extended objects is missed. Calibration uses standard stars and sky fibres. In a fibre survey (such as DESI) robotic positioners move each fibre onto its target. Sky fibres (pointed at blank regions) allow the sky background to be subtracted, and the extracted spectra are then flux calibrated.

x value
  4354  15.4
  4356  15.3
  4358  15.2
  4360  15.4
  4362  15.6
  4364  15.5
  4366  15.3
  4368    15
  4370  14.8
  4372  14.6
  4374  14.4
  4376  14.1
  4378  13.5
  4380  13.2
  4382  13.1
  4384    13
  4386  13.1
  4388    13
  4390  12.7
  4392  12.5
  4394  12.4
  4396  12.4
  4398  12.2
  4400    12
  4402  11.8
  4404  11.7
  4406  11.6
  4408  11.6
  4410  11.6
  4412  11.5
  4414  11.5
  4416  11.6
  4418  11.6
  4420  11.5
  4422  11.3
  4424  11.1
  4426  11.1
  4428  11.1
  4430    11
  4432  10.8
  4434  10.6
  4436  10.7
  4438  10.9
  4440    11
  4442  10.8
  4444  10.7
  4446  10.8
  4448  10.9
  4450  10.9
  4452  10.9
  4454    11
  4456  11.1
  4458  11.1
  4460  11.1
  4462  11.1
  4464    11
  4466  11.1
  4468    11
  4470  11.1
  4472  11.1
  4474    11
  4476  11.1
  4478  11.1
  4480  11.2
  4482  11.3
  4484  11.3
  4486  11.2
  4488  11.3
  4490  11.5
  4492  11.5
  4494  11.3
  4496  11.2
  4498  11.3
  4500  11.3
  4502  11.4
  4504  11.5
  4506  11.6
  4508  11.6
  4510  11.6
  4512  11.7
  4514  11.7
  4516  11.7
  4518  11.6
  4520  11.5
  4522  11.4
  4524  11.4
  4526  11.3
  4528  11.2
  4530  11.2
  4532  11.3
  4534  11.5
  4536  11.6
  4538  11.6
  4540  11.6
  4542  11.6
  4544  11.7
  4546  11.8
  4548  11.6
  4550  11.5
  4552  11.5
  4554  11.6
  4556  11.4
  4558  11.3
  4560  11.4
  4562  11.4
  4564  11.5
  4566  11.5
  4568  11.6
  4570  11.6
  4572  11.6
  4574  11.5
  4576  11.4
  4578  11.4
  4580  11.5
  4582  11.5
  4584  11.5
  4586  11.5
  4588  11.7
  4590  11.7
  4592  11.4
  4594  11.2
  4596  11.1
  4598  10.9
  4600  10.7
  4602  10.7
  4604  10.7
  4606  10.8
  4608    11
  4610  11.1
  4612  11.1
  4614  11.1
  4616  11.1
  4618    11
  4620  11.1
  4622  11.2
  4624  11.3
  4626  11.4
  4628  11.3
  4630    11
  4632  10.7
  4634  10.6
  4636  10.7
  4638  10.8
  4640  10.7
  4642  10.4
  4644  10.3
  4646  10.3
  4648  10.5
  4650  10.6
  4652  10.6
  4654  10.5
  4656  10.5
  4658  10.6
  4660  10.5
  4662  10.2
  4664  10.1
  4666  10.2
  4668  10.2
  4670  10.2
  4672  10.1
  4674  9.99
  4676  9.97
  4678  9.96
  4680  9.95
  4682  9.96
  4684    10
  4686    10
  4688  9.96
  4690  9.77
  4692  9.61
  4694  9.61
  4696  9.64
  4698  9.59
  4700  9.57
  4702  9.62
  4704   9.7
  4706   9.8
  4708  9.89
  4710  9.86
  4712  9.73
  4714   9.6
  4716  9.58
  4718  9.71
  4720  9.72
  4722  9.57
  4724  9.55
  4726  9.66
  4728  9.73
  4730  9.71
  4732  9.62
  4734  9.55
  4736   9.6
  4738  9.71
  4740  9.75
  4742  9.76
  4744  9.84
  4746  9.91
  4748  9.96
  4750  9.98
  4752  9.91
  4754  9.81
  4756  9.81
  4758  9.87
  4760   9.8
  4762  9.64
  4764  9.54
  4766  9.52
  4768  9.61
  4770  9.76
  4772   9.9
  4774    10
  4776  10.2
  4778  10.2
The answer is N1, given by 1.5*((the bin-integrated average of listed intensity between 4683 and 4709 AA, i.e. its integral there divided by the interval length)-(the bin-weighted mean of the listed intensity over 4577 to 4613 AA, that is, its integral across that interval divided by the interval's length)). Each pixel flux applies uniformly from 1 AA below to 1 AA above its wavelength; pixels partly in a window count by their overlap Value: -2.17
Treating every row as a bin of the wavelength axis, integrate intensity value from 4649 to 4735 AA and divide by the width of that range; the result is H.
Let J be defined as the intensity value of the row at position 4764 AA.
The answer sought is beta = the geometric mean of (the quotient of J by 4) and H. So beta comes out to 4.86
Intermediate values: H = 9.9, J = 9.54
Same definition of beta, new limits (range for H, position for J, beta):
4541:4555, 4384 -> 6.14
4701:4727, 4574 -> 5.28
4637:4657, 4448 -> 5.35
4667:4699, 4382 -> 5.70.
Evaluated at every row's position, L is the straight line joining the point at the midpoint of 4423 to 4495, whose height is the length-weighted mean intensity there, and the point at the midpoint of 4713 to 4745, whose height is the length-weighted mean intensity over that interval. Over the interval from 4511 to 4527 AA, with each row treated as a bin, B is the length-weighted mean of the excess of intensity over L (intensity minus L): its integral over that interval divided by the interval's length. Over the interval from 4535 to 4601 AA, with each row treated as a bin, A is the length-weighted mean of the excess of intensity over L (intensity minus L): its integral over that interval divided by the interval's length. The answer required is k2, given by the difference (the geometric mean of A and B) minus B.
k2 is 0.09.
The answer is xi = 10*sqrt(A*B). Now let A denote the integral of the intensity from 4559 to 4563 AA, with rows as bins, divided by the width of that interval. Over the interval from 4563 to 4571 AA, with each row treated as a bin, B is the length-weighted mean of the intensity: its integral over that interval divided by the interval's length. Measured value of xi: 115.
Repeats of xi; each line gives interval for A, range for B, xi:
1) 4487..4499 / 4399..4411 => 115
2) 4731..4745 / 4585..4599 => 105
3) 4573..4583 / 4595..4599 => 112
